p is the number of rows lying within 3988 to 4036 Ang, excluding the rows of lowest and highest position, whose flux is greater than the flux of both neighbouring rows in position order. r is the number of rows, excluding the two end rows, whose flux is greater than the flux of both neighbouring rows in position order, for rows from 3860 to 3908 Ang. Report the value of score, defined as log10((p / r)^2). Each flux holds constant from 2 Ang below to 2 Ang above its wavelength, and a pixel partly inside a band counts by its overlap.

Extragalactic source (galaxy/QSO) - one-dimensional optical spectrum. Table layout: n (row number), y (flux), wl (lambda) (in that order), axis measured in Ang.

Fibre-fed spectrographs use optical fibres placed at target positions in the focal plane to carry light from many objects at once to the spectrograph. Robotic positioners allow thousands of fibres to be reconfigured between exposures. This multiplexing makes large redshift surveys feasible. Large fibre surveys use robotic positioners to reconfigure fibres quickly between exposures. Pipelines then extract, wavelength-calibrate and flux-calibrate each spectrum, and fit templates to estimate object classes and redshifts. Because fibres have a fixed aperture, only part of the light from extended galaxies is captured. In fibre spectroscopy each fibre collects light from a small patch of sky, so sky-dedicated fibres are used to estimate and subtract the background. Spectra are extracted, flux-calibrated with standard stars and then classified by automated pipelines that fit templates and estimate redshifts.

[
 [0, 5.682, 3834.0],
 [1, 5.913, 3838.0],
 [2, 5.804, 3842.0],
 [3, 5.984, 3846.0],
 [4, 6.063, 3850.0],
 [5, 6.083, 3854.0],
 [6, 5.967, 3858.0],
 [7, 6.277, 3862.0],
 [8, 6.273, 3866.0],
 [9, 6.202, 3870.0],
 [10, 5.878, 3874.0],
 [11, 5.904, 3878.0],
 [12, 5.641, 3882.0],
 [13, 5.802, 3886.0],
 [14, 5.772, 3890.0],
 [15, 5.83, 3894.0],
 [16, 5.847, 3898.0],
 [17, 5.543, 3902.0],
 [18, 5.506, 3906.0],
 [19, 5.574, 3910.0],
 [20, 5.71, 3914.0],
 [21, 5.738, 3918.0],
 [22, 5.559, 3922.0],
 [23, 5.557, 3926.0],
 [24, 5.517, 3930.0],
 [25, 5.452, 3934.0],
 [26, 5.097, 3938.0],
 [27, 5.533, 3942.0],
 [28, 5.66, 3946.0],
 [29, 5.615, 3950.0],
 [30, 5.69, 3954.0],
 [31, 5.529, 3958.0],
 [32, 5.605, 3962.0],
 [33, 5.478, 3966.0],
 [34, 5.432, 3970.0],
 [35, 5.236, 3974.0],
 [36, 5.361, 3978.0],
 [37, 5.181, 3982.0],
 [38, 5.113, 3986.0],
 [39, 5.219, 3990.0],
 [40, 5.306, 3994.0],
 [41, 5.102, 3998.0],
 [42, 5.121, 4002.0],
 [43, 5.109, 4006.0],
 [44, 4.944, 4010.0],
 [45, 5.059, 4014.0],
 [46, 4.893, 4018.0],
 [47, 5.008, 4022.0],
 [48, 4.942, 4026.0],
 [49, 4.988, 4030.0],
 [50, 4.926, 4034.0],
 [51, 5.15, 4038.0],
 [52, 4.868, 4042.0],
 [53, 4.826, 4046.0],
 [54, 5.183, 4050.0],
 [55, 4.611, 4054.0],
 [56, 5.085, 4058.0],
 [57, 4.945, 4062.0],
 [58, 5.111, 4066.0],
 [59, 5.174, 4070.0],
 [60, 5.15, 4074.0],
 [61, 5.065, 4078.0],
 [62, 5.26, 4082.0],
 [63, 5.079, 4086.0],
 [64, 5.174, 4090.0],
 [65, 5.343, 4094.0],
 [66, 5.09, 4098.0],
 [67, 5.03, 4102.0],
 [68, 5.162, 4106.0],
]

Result 0.4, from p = 5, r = 3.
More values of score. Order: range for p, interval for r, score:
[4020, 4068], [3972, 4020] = 0.0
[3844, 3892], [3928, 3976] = 0.2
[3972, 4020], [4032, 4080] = 0.0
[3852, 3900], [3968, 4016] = 0.0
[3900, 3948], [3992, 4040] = -1.2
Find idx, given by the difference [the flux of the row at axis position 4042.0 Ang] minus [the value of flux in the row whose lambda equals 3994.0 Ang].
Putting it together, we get -0.4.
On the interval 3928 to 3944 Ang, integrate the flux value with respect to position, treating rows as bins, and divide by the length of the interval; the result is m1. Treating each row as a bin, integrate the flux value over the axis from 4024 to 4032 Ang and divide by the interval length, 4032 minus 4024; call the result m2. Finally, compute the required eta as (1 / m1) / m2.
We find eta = 0.0373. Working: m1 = 5.40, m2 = 5.0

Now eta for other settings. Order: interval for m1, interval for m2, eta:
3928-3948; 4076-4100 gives 0.0355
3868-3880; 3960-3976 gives 0.0307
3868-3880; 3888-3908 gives 0.0293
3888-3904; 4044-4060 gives 0.0353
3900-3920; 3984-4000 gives 0.0344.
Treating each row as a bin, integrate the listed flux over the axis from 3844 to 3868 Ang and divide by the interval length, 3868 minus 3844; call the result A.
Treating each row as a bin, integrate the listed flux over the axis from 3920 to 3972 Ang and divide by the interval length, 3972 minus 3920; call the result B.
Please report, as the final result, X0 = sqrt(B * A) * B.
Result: 32.0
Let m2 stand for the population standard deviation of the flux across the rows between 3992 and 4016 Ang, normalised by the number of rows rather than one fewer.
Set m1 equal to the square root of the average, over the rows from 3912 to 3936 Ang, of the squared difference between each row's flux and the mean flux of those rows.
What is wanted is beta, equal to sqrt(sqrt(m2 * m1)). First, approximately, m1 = 0.10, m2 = 0.11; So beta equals 0.323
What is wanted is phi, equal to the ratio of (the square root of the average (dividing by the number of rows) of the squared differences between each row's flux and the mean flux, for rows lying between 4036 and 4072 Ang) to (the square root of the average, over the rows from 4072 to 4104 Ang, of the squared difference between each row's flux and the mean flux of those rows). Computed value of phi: 1.8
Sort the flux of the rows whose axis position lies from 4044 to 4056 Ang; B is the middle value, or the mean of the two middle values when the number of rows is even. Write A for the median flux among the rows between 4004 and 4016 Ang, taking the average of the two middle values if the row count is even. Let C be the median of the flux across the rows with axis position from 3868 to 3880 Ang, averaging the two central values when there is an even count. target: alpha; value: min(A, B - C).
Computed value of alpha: -1.1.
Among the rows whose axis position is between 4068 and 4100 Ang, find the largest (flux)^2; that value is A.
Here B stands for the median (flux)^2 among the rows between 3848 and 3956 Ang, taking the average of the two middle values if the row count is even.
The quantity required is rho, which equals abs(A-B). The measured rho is 4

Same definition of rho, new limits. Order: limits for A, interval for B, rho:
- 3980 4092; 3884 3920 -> 5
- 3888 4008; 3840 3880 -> 2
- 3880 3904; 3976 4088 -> 8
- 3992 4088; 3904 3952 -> 3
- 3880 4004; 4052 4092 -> 8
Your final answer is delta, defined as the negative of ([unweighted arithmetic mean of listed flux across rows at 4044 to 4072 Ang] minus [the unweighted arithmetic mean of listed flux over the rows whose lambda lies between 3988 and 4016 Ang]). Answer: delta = 0.13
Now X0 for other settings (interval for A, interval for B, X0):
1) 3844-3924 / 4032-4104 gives 27.5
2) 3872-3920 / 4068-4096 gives 28.2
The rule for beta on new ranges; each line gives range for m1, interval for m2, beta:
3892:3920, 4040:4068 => 0.392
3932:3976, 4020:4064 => 0.402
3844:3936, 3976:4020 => 0.425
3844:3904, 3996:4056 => 0.417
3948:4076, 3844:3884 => 0.462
